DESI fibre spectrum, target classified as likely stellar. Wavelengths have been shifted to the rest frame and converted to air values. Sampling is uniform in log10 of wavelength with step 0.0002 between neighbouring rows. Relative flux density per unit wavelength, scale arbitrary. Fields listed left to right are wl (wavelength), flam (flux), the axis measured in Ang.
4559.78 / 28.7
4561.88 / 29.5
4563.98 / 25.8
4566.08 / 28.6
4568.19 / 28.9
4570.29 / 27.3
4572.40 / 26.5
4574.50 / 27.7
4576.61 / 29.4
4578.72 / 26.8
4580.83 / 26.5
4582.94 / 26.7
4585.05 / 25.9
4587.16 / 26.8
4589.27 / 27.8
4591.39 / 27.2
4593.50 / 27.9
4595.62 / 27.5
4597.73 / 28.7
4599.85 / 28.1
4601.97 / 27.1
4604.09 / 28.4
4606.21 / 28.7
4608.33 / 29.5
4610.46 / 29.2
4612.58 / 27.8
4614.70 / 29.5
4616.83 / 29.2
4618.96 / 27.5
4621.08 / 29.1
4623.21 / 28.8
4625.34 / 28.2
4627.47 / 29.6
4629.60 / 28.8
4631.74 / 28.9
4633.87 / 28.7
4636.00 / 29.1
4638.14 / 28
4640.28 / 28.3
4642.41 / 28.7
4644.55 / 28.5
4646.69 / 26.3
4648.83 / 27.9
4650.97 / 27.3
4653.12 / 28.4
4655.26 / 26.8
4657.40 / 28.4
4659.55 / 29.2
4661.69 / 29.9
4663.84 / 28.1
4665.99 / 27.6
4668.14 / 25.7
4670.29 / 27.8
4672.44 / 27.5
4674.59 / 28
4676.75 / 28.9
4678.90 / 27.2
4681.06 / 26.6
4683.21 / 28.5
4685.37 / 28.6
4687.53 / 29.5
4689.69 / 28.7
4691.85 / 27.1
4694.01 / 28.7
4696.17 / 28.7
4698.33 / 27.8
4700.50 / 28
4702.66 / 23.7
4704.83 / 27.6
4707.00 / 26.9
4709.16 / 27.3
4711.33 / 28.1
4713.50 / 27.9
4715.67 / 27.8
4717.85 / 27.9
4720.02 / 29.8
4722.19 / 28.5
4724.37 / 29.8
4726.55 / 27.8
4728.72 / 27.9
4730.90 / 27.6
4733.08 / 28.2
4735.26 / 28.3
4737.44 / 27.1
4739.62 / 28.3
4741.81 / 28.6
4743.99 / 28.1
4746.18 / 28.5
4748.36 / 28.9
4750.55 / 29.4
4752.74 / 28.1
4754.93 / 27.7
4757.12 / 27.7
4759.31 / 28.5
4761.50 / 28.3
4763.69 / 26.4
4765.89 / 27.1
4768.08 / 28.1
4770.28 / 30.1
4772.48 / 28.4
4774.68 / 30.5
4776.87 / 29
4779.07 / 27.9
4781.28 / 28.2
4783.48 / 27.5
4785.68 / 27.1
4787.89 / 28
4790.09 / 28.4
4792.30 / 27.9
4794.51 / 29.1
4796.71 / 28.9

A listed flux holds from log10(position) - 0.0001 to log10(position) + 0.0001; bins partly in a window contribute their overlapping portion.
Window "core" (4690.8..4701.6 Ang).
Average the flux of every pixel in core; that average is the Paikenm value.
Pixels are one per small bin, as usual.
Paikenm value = 28.1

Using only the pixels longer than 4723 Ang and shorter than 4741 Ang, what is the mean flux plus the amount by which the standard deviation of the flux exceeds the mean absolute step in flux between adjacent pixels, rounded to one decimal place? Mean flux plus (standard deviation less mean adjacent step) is 28.1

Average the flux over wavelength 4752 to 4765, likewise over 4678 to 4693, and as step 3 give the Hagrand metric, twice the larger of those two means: 56.1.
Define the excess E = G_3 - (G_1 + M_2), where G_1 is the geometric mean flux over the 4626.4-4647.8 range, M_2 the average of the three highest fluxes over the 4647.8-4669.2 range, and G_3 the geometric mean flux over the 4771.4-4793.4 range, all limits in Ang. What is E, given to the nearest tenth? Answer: -29.4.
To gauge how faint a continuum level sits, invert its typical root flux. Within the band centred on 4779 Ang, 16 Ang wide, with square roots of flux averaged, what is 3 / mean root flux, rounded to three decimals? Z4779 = 0.563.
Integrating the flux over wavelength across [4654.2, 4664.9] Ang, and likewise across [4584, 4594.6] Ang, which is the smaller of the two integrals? 287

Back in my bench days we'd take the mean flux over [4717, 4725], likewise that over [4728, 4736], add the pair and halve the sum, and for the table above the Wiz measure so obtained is 28.5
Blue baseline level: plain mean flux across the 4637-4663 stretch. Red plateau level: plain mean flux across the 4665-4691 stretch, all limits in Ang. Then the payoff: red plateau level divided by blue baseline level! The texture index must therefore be 0.99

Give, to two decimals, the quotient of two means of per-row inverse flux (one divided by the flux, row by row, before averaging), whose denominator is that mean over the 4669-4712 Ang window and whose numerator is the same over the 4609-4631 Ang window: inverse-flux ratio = 0.96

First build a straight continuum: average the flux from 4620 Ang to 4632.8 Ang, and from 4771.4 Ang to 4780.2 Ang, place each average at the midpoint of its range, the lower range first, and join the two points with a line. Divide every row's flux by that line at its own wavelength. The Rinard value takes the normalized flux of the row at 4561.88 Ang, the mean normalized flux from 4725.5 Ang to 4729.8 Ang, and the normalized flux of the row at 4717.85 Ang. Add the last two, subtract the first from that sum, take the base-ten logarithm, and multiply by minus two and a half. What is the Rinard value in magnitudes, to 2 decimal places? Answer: 0.11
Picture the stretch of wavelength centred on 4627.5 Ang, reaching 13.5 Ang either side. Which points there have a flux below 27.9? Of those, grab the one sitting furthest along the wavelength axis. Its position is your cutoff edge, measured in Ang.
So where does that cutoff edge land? 4618.96 Ang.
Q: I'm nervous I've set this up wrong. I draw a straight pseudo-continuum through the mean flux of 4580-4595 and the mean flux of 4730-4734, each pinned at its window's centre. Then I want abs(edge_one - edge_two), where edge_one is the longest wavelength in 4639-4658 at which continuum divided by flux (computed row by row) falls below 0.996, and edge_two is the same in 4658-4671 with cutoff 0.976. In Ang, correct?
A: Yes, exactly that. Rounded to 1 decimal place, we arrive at 4.3 Ang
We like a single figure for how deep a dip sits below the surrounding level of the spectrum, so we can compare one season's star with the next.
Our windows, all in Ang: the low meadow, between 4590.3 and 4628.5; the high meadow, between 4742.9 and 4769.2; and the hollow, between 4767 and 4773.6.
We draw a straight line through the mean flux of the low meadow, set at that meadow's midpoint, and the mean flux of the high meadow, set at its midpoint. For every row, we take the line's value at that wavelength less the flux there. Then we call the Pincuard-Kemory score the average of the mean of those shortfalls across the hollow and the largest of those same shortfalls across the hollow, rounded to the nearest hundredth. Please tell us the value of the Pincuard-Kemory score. -0.45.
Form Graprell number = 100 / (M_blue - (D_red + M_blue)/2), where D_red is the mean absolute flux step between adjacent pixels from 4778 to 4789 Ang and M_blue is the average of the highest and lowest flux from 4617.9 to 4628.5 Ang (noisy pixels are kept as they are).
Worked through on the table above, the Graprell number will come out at 7.15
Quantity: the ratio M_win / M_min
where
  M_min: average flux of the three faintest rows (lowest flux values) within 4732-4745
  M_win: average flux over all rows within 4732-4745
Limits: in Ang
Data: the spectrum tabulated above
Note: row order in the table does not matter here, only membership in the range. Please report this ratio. 1.01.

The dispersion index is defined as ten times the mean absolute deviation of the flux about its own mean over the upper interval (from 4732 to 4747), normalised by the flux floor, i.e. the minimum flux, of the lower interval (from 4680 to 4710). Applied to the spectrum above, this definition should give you 0.13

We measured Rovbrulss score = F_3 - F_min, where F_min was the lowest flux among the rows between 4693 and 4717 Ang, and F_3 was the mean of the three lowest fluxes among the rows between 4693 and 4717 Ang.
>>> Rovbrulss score 2.3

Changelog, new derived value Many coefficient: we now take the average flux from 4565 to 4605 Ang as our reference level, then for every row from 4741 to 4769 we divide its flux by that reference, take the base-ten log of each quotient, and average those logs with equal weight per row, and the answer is 0.0083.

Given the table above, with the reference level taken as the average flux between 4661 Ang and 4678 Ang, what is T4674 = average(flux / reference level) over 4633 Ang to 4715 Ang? 1.00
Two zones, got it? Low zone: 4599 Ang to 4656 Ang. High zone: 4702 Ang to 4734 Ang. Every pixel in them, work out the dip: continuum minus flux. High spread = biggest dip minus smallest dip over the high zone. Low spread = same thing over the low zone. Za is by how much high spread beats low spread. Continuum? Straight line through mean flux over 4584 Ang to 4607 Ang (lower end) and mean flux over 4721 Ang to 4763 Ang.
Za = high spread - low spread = 2.6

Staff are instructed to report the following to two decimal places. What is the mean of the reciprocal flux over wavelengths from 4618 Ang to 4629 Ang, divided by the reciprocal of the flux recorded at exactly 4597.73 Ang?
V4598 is 1.00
